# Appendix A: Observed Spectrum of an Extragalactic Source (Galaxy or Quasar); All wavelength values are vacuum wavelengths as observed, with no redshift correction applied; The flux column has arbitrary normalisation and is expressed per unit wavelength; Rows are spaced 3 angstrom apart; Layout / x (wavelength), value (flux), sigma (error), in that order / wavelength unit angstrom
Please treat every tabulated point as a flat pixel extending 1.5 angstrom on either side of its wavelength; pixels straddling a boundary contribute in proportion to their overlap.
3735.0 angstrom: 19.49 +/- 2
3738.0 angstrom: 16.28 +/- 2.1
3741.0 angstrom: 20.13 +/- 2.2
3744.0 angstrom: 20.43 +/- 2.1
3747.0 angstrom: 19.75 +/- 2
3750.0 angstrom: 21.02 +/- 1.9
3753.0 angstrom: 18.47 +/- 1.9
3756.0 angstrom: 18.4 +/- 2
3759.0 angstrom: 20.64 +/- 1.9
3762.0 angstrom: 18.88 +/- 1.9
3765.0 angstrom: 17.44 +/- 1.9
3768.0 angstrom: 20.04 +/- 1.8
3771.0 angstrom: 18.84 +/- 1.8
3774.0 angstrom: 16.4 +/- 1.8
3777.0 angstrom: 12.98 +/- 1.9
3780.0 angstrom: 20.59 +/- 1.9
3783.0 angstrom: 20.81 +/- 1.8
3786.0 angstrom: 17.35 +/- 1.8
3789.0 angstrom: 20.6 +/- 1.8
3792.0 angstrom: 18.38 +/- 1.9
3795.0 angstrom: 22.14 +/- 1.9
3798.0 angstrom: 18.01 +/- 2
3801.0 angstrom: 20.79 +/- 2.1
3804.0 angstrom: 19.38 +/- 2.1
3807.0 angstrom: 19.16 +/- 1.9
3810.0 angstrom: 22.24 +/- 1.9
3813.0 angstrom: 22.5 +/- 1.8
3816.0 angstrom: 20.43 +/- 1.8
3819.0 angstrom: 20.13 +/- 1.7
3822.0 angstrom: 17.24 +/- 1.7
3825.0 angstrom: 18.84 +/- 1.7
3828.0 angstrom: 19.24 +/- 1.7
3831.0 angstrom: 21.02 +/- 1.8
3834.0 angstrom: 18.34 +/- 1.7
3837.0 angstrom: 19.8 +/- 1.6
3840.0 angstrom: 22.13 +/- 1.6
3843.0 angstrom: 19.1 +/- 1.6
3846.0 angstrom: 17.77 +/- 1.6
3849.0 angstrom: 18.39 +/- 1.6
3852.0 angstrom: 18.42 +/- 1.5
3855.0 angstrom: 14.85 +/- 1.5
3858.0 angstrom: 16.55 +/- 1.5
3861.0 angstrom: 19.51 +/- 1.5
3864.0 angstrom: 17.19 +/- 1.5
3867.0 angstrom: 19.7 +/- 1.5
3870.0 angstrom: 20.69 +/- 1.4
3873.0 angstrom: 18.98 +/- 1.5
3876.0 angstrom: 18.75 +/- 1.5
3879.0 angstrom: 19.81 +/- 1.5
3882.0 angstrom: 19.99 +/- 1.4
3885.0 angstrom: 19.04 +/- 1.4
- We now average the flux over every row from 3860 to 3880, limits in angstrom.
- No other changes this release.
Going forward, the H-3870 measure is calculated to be 19.2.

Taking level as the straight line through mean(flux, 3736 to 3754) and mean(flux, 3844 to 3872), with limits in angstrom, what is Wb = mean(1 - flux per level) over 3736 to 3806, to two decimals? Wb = 0.00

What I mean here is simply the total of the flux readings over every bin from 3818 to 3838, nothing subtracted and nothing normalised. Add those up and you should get 135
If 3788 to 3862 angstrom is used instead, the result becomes 485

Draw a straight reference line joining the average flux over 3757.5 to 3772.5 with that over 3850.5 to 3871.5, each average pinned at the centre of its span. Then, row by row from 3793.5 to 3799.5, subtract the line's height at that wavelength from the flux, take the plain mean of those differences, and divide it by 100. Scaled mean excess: 0.0125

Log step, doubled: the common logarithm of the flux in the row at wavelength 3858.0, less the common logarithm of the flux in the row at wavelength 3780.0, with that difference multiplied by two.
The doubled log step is -0.190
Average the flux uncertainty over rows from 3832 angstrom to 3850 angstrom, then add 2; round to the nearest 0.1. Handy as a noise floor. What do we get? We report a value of 3.6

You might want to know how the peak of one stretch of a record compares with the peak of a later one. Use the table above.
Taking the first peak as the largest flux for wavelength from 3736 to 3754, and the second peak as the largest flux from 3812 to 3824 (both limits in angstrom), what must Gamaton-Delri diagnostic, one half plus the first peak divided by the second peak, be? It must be 1.43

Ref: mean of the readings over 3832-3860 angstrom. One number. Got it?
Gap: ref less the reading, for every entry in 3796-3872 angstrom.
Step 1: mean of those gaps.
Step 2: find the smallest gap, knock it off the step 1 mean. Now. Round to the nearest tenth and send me 3.2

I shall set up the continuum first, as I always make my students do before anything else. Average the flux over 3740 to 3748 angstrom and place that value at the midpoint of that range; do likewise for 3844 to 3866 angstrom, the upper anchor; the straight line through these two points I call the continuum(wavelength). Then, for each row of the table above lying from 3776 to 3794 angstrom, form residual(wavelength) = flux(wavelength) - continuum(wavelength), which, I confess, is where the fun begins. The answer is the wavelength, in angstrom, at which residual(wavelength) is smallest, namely 3777.0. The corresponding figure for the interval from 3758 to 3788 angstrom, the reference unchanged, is 3777.0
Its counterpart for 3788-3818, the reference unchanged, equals 3798.0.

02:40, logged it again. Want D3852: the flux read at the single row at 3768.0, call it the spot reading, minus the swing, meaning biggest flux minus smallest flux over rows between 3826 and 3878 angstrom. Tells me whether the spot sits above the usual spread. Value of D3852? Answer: 13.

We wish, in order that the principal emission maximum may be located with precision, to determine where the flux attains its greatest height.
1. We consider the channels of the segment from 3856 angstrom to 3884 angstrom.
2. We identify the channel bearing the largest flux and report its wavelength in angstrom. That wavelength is 3870.0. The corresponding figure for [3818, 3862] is 3840.0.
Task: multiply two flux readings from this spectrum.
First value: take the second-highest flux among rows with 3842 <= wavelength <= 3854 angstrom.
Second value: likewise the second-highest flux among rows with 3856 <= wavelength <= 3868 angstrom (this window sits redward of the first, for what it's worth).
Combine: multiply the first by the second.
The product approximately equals 359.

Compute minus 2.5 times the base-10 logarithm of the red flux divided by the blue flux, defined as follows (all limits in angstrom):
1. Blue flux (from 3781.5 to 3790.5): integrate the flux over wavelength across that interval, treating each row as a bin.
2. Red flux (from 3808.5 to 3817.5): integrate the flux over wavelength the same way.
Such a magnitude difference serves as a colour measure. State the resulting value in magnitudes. -0.112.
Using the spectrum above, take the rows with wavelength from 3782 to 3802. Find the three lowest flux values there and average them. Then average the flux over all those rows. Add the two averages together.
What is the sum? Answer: 37.6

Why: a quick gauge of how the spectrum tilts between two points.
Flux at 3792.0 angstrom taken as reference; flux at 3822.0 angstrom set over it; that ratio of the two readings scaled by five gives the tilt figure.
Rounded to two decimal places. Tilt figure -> 4.69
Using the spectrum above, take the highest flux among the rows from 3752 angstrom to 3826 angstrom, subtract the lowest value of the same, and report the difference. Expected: 9.5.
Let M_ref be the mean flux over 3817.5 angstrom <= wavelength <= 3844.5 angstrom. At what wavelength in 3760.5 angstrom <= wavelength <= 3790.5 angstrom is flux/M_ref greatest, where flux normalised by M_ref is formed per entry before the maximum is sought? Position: 3783.0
